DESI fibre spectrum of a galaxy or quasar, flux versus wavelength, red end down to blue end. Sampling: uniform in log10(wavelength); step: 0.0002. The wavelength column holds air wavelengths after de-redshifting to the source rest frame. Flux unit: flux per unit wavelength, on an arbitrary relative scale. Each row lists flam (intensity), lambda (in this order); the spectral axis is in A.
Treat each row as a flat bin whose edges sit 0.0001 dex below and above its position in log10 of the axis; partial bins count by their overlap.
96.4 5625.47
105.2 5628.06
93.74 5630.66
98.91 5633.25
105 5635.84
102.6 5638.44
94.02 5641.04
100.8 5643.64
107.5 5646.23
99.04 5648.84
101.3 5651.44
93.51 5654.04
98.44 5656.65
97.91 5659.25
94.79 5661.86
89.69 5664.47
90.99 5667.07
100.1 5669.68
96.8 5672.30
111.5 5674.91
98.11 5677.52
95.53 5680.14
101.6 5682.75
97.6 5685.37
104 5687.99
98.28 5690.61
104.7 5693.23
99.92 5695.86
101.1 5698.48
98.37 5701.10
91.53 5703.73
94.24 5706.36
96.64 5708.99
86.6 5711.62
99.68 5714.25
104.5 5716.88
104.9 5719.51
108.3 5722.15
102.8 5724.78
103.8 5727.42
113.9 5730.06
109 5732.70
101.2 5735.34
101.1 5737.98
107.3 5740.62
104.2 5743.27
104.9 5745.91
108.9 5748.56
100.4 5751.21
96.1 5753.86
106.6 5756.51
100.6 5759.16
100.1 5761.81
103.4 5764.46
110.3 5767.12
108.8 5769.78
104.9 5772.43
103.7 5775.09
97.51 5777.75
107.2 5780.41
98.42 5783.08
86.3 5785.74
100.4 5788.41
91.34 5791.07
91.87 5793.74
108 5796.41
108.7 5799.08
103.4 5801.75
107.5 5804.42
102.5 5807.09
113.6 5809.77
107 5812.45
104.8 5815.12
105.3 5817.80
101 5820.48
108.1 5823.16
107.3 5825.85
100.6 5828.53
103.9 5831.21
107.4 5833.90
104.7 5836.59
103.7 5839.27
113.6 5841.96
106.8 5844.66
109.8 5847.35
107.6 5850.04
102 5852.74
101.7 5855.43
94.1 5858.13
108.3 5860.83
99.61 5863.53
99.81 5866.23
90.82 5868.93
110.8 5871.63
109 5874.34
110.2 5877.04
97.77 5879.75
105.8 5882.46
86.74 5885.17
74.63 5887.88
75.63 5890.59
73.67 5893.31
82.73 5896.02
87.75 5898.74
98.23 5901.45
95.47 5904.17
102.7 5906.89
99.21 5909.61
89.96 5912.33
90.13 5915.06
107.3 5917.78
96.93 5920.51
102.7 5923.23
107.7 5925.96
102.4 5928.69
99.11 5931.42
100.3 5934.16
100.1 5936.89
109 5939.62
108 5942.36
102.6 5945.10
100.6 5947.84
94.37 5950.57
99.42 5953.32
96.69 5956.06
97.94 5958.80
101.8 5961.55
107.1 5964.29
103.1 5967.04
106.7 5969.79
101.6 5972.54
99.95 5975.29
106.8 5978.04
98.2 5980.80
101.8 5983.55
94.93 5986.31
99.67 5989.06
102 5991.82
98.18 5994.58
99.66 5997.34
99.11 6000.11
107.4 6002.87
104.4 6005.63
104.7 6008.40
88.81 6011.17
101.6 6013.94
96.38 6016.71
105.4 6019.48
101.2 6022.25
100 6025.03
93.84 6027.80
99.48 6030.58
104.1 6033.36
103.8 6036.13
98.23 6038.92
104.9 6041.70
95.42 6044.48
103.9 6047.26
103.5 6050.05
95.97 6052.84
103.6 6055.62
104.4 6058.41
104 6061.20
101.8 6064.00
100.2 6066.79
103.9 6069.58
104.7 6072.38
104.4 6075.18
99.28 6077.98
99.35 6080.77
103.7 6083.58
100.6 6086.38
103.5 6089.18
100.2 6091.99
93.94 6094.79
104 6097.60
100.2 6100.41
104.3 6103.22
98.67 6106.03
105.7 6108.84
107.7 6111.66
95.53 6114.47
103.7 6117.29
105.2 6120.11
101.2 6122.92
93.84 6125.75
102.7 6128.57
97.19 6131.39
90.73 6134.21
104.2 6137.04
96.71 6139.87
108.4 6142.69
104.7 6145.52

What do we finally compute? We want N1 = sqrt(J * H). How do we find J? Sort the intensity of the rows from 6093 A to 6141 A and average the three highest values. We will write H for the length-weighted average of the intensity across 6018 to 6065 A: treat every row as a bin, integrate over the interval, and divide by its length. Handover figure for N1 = 104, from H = 101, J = 106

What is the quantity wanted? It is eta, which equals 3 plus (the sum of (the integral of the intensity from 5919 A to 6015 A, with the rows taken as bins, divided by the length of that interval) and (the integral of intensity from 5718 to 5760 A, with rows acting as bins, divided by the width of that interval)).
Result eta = 209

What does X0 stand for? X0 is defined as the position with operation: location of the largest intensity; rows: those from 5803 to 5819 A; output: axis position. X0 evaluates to 5809.77 A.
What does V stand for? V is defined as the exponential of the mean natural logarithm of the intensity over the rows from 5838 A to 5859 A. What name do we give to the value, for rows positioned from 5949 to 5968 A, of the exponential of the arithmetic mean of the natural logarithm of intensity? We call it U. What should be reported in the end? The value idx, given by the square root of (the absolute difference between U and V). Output 2.2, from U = 100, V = 105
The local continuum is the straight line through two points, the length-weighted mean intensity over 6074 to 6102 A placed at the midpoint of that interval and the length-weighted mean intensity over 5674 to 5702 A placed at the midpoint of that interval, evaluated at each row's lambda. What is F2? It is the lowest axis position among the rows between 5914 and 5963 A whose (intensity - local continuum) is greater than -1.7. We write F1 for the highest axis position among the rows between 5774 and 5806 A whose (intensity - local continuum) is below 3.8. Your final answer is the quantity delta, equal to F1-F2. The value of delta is -116.0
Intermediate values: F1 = 5801.75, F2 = 5917.78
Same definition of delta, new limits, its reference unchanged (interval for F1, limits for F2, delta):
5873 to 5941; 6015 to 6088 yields -82.6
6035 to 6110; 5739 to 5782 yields 365.4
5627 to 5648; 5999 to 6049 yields -359.2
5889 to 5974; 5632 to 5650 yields 336.7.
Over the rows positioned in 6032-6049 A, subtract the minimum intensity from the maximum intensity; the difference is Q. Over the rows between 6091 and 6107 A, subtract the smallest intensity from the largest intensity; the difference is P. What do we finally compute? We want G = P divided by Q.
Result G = 1.1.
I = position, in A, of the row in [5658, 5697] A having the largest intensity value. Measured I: 5674.91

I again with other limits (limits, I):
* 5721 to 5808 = 5730.06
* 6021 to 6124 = 6111.66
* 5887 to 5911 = 5906.89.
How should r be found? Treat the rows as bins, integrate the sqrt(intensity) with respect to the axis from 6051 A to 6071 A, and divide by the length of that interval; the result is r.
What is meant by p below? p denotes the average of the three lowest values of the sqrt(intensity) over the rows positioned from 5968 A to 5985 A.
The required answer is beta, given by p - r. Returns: -0.10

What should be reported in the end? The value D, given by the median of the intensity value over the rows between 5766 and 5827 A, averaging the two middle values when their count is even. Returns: 105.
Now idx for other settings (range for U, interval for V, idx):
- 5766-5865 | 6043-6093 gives 1.4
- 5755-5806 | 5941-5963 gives 1.3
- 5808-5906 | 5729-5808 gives 1.8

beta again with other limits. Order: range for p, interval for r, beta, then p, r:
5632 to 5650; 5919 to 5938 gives -0.20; 9.86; 10.1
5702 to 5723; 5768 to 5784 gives -0.65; 9.53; 10.2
